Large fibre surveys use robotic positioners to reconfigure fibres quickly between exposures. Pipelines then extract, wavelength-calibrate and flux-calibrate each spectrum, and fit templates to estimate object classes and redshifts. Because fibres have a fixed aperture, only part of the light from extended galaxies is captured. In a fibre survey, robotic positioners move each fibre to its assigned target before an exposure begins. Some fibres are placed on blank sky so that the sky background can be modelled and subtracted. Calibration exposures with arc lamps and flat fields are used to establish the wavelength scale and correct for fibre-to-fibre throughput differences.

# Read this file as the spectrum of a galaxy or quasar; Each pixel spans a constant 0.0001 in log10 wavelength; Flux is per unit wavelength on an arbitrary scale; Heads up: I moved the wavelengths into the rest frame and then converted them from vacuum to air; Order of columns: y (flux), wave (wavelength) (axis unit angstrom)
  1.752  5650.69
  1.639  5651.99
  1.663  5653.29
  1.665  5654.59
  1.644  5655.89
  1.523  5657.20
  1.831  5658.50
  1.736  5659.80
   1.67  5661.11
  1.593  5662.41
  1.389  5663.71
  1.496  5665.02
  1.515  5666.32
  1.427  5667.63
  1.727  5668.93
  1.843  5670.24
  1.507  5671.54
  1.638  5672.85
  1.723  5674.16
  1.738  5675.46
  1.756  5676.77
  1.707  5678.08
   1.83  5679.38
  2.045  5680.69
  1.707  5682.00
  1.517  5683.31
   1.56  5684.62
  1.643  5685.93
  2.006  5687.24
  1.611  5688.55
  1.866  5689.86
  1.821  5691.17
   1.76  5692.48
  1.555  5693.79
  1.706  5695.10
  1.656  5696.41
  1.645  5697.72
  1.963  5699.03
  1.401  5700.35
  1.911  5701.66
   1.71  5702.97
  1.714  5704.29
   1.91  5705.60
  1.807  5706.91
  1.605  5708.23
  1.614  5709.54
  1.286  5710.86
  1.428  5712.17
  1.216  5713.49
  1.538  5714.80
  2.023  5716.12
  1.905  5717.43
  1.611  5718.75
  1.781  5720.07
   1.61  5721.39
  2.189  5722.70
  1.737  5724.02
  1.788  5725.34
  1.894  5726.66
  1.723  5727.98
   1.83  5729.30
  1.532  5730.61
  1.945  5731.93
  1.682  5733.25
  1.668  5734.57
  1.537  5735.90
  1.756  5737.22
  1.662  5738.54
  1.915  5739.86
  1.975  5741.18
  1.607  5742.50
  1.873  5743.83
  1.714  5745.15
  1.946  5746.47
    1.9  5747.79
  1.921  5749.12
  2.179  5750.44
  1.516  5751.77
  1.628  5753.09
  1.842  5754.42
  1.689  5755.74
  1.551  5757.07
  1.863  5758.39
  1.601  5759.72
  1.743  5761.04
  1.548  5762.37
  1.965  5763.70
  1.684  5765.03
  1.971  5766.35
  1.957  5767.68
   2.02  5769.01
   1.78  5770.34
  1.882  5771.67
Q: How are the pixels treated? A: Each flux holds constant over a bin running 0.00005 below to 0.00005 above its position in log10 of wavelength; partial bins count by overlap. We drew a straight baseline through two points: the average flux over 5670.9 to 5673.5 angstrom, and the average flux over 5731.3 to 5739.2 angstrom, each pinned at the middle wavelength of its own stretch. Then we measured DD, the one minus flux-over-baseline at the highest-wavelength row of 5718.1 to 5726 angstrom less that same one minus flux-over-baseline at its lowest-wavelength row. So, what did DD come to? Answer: -0.10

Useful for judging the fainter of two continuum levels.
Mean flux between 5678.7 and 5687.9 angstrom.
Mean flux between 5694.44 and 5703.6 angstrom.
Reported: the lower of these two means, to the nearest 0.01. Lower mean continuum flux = 1.71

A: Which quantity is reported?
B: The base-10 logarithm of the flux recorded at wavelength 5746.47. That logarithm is 0.289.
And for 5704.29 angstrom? 0.234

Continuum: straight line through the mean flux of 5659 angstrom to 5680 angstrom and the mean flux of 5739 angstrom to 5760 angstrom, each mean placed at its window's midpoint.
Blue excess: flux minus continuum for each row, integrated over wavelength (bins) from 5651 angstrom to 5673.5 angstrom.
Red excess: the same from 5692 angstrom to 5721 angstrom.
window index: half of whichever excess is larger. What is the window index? -0.13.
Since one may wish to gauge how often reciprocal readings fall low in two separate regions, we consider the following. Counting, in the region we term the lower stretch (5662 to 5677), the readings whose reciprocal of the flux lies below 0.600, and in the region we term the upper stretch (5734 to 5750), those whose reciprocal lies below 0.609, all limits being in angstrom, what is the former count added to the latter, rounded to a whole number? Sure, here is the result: 15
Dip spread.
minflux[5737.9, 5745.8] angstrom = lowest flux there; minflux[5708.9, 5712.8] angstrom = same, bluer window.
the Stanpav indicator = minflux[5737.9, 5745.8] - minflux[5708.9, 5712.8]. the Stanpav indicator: 0.32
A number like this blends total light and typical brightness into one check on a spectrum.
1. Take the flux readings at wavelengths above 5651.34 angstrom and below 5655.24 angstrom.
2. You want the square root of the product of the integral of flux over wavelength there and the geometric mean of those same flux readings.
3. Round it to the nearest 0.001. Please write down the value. 3.272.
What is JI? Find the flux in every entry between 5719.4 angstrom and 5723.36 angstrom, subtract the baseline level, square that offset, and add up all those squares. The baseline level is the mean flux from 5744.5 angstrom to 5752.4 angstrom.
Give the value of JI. 0.18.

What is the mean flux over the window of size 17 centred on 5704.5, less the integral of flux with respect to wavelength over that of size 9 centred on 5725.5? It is -15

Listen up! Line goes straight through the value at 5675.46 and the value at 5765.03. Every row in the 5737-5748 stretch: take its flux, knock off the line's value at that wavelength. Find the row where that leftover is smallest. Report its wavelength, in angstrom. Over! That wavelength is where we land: 5742.50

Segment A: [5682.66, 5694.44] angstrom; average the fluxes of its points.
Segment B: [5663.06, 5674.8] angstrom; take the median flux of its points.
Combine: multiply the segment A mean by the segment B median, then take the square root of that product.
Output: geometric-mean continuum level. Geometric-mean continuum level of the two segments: 1.61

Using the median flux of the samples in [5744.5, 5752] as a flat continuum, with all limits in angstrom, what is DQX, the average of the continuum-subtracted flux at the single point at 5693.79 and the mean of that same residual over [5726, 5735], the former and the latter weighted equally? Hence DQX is -0.26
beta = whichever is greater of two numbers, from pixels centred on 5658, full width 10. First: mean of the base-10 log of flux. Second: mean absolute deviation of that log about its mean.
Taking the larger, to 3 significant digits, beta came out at 0.221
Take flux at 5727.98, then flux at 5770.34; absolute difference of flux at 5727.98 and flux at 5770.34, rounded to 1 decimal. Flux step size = 0.1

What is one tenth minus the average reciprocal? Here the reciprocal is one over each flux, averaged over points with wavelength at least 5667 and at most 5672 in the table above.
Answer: -0.52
